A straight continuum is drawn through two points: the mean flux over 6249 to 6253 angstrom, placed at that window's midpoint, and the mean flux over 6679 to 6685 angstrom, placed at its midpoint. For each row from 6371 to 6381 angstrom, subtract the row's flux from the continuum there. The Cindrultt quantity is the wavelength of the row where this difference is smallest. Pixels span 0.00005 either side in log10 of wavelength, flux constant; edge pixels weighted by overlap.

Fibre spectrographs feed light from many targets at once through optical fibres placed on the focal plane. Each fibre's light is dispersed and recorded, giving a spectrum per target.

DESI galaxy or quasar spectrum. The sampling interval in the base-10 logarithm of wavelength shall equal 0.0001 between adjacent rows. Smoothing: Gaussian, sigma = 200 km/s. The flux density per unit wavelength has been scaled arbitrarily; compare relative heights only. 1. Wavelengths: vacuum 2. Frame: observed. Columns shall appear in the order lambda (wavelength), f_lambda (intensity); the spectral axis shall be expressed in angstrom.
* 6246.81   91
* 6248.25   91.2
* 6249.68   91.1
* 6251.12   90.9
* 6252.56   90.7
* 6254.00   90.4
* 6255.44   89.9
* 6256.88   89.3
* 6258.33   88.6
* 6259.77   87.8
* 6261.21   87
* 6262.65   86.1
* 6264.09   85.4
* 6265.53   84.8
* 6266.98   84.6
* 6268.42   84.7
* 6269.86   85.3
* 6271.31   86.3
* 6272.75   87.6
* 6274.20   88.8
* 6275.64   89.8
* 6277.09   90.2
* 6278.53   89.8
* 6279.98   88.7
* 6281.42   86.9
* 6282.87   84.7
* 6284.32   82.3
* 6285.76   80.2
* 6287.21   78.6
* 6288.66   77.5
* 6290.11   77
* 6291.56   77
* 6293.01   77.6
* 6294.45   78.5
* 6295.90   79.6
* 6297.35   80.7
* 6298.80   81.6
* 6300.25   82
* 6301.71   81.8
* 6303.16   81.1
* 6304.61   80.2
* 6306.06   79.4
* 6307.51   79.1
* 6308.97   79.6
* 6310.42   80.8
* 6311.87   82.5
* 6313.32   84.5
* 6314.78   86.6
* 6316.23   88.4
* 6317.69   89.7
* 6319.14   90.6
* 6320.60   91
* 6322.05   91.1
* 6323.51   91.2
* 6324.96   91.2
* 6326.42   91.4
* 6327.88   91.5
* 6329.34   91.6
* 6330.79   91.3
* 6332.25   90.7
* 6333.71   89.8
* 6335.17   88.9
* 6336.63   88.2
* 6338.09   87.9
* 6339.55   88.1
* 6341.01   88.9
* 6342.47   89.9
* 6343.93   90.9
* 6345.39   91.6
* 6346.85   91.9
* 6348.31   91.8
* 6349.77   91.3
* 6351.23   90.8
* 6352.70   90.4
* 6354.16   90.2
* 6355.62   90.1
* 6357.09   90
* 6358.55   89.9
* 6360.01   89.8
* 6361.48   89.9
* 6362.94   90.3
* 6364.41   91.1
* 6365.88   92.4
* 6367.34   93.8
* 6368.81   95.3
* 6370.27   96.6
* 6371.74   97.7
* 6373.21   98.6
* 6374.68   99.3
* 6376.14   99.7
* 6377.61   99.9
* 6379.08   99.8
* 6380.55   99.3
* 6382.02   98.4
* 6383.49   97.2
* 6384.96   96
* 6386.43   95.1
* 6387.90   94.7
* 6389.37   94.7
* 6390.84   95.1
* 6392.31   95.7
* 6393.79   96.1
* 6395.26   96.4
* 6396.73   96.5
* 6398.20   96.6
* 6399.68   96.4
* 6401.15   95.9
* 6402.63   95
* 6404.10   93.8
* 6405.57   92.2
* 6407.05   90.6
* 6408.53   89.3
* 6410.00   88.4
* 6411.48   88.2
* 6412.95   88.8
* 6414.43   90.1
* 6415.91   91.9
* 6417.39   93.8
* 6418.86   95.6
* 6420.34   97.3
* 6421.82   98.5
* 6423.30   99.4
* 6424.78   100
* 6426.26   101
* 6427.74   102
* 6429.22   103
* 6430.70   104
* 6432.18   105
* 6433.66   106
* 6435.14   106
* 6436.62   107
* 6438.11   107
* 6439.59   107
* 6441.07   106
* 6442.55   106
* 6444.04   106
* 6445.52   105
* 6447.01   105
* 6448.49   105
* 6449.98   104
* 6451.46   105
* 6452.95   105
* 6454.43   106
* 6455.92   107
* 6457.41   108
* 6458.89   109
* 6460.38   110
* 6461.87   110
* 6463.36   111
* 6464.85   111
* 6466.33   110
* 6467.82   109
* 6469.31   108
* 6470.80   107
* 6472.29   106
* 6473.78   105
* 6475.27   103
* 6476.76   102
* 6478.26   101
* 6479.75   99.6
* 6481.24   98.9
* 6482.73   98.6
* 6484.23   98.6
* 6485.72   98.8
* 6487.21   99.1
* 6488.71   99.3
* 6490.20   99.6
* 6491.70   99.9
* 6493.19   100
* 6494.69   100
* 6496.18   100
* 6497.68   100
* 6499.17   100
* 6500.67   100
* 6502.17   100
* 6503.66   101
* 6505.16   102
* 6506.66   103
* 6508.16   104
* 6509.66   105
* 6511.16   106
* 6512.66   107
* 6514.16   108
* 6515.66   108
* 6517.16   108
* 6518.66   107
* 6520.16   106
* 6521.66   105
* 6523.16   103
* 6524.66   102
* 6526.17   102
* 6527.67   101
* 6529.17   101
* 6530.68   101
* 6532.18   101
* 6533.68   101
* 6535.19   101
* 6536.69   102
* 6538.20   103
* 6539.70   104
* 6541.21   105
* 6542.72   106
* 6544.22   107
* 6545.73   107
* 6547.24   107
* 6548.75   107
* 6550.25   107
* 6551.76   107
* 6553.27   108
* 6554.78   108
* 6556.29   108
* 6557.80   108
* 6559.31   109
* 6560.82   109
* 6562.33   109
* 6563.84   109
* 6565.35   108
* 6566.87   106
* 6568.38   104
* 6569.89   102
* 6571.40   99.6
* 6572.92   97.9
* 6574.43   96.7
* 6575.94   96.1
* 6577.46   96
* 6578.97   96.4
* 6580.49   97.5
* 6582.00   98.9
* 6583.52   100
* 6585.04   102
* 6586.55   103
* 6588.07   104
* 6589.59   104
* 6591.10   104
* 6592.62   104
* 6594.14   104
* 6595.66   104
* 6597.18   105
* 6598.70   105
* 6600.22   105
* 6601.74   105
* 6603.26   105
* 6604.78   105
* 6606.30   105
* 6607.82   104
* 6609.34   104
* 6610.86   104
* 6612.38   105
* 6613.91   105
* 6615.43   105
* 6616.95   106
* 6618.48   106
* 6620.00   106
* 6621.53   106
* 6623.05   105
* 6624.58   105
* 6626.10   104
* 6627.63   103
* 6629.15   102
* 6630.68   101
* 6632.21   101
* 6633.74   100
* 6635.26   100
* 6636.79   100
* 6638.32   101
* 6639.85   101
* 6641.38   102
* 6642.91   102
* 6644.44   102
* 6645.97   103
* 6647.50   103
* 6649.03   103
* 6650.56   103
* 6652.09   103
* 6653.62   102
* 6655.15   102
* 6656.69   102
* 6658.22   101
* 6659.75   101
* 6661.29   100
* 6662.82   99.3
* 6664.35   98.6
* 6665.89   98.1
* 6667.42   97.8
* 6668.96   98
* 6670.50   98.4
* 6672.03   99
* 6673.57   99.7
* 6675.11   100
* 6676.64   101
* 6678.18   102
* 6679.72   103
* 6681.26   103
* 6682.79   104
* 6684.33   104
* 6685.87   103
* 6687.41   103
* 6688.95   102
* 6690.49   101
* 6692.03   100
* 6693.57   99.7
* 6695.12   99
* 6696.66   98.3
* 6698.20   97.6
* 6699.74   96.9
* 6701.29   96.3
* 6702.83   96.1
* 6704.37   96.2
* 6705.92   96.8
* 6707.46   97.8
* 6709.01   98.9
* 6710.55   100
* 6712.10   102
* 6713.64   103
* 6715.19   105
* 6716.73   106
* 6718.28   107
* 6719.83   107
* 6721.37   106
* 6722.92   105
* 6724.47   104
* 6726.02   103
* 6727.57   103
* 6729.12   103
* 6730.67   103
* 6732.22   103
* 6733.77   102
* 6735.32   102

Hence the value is 6377.61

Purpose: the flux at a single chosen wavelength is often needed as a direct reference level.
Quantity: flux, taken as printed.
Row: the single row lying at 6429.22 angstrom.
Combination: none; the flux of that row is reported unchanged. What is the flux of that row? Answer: 103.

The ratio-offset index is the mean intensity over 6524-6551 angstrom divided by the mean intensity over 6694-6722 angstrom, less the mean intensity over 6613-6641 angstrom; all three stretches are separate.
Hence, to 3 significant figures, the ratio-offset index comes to -102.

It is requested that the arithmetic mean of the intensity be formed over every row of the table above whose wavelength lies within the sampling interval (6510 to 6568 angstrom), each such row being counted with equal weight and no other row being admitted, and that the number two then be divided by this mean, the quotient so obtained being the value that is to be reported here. 0.0189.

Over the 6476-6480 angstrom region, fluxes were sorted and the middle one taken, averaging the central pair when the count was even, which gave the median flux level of 101.0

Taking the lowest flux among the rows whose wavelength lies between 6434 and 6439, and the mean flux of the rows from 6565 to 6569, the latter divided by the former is 1.00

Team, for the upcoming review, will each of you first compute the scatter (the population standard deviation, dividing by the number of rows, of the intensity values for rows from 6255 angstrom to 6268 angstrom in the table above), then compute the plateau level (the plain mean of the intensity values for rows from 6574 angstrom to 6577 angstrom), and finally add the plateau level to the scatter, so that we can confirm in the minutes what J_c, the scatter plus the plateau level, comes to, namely 98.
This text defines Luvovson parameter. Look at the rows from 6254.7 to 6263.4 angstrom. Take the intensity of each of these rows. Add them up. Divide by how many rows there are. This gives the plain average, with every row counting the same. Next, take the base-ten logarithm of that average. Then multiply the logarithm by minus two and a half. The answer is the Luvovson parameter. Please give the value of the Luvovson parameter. -4.86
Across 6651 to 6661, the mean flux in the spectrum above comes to 101.8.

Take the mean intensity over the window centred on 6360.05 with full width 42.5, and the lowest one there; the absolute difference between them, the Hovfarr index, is 5.0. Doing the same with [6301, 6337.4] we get 7.8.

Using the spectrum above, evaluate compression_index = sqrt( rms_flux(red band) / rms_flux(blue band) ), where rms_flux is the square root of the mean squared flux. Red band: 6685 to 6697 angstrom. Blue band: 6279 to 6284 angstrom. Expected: 1.08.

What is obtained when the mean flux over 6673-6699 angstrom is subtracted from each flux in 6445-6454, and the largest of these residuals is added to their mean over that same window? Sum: 7.4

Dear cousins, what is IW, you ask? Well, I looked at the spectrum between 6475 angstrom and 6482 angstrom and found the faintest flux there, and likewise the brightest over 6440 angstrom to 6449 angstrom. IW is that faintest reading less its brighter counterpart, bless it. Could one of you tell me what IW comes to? -7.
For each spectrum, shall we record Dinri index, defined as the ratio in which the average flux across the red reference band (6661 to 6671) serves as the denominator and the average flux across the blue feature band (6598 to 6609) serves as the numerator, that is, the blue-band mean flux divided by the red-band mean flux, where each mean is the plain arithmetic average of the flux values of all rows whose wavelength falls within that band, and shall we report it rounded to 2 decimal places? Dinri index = 1.06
